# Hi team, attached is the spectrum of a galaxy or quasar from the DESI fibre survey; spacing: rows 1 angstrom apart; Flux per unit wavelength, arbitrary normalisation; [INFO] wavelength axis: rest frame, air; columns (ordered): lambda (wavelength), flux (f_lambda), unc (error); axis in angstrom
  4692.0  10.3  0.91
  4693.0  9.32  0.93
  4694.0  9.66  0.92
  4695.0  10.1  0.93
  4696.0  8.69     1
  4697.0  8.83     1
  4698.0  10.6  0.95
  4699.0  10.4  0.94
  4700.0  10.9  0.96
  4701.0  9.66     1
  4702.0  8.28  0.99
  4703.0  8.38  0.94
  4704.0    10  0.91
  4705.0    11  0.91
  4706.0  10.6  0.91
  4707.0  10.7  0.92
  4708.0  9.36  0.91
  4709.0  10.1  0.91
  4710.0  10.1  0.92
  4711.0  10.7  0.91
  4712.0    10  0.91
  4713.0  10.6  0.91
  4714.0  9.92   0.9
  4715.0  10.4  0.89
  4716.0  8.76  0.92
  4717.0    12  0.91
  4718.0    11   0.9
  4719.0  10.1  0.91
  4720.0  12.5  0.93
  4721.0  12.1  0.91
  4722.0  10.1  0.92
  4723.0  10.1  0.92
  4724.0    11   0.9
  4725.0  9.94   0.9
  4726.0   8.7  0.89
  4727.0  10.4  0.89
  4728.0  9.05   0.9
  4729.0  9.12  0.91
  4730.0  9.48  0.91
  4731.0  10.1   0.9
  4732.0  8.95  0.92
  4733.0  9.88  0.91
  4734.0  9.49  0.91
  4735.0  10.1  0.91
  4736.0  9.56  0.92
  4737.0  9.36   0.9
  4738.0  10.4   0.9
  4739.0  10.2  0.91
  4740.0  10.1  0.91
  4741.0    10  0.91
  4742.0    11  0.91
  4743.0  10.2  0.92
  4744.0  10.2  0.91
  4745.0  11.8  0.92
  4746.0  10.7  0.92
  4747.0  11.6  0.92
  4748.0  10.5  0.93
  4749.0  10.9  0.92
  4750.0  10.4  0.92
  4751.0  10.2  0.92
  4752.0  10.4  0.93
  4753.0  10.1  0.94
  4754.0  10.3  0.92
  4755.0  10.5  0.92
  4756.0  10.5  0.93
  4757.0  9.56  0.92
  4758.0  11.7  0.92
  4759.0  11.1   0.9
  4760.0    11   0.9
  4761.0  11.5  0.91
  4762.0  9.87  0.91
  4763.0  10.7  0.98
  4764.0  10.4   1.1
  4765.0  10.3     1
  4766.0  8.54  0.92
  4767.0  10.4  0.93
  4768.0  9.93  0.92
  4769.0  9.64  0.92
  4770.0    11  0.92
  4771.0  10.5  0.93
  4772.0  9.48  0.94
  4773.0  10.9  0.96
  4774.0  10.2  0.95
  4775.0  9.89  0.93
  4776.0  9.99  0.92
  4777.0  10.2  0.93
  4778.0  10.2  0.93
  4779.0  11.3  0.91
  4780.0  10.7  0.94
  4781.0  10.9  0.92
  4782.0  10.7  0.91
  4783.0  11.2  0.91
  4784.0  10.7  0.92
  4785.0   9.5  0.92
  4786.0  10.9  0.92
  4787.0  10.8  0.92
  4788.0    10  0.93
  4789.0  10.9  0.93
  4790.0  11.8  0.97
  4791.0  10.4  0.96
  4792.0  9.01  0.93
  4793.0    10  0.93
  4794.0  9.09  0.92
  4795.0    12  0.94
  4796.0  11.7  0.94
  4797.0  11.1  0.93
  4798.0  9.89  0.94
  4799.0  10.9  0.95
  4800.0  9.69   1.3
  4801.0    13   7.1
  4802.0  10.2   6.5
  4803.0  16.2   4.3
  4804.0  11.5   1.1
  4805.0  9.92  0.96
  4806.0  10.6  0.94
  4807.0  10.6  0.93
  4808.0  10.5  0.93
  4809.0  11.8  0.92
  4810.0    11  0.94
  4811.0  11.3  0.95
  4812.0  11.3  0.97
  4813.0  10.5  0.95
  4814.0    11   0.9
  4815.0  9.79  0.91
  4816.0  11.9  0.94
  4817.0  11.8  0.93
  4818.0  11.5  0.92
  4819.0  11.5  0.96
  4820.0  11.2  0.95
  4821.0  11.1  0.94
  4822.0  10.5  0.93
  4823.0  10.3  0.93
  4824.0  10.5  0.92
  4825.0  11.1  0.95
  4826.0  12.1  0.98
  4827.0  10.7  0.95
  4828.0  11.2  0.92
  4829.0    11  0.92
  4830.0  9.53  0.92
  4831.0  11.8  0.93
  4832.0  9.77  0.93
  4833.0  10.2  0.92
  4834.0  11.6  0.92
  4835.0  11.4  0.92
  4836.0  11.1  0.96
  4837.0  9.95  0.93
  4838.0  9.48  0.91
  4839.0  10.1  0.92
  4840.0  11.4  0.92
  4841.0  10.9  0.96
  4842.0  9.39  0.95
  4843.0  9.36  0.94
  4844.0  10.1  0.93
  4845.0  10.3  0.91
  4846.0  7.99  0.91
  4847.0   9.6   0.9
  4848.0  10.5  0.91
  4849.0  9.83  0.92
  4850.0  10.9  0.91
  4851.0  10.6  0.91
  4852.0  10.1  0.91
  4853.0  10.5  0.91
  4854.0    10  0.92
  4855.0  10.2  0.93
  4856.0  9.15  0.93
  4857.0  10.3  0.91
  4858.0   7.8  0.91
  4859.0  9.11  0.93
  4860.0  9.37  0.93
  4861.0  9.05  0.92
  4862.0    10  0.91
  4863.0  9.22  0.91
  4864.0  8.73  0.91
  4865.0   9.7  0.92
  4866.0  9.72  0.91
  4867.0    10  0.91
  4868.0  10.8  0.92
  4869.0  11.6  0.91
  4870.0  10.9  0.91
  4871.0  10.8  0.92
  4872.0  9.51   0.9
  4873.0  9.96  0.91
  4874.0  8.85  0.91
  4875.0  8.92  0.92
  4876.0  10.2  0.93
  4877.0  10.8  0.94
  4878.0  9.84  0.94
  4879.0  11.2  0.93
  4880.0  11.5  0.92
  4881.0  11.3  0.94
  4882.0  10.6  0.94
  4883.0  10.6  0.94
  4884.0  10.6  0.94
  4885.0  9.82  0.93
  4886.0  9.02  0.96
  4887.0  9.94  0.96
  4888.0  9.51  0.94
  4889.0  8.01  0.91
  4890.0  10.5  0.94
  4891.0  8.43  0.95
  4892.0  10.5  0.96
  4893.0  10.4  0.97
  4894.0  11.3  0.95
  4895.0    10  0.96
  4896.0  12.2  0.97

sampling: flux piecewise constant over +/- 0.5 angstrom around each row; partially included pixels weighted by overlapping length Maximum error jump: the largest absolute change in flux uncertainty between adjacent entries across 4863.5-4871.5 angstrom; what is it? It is 0.010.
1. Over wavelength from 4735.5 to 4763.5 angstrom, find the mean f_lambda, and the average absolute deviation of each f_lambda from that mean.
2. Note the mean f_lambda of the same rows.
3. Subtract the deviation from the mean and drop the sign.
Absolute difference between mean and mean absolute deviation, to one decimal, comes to 10.0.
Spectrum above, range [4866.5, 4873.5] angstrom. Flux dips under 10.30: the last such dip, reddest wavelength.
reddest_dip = 4873.0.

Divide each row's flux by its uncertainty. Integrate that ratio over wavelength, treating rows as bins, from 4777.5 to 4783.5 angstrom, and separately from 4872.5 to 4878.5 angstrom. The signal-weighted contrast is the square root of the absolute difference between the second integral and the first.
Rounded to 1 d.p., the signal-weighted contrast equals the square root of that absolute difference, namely 2.7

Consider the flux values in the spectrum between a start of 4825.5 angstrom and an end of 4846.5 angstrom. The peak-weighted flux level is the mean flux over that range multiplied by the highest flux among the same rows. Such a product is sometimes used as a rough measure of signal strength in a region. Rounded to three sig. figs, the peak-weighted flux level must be 126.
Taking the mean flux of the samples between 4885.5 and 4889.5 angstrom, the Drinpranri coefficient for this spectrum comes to 9.12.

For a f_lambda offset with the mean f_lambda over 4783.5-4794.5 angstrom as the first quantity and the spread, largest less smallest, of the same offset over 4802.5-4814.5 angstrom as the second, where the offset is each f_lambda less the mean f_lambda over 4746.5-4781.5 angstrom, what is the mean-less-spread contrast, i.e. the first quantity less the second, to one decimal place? -6.4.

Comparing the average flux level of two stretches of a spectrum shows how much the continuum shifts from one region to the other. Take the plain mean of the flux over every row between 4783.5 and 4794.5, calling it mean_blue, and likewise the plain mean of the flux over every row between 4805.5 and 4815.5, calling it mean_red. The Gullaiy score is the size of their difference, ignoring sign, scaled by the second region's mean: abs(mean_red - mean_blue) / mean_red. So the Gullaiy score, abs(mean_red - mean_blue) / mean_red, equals 0.051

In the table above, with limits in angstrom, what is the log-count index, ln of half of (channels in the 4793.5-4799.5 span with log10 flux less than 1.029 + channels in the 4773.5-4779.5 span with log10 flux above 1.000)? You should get 1.1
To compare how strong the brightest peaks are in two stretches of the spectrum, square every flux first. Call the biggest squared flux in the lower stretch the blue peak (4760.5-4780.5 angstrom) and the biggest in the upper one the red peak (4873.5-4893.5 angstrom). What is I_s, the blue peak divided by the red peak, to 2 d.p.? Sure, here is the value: 1.00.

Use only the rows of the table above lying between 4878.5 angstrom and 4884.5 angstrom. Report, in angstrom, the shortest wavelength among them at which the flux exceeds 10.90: 4879.0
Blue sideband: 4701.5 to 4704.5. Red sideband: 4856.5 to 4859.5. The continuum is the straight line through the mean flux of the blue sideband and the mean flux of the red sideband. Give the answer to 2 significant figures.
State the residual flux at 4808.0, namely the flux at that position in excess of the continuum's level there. 1.5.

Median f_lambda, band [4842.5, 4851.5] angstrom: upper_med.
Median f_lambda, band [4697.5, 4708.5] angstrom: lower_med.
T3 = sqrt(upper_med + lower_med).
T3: 4.53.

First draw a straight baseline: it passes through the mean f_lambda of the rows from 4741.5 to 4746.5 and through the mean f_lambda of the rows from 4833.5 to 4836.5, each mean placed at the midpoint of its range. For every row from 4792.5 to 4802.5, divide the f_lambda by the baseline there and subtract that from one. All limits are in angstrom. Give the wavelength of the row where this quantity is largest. 4794.0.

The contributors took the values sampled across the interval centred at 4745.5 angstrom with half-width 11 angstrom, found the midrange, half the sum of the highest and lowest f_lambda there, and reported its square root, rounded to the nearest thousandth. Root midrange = 3.253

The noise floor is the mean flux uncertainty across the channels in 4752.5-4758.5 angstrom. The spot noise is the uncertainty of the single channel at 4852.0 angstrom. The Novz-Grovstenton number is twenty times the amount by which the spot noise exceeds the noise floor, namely -0.3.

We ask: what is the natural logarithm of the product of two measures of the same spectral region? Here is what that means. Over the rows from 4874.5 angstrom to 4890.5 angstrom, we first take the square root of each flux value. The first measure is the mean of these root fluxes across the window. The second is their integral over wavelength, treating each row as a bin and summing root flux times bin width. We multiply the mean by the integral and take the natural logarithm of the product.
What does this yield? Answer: 5.1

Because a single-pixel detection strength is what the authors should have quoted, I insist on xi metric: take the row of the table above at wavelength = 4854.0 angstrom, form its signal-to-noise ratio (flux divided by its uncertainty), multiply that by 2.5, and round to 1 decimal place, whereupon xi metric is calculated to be 27.2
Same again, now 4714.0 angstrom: 27.6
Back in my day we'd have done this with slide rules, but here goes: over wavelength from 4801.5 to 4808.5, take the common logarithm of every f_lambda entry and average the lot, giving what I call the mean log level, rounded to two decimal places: 1.05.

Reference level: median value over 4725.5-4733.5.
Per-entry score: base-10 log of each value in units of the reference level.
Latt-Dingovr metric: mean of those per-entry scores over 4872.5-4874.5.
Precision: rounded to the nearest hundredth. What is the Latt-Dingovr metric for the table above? 0.00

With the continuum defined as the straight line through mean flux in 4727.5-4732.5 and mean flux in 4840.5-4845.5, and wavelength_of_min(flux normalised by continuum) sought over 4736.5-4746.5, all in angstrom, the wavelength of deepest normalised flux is 4737.0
